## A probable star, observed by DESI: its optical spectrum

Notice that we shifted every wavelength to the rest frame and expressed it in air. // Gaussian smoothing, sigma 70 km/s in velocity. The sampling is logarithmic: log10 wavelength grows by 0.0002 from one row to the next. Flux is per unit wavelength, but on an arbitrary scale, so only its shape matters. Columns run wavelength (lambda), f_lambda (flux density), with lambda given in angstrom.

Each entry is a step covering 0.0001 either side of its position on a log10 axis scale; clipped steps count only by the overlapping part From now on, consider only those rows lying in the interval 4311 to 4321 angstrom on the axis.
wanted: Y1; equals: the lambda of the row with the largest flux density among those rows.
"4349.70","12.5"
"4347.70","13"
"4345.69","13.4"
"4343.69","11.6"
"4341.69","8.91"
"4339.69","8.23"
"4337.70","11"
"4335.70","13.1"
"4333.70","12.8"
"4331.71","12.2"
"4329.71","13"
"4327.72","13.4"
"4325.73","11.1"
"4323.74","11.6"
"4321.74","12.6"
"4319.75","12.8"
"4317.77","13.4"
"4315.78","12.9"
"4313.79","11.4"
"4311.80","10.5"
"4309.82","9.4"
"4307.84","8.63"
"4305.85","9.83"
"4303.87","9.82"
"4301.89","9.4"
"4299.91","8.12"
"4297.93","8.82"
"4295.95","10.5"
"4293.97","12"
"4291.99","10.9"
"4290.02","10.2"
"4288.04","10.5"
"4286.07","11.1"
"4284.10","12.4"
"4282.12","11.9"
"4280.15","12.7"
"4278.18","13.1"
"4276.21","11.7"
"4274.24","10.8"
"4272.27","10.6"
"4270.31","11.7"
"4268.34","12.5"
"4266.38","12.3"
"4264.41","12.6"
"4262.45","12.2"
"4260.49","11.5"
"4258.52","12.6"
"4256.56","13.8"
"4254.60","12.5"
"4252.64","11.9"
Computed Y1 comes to 4317.77 angstrom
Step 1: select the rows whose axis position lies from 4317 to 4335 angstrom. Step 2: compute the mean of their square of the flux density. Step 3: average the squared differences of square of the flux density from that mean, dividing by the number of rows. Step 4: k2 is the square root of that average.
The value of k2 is 18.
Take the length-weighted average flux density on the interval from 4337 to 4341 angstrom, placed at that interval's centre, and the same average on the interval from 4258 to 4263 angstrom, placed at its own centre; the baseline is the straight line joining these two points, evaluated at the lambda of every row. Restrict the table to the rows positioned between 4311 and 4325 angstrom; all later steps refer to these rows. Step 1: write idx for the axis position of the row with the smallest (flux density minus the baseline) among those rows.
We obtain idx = 4311.80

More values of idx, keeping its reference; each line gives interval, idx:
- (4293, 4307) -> 4299.91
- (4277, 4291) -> 4290.02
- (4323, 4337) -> 4325.73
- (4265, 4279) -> 4272.27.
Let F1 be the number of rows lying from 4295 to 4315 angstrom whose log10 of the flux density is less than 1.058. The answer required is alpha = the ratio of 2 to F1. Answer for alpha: 0.2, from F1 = 10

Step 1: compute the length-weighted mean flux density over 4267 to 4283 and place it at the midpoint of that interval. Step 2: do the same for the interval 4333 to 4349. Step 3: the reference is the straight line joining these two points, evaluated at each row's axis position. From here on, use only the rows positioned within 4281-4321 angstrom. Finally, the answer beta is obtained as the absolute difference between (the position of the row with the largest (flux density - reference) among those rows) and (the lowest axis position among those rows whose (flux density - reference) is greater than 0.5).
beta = 33.7 angstrom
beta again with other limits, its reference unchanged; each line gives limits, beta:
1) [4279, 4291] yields 0.0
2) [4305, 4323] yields 2.0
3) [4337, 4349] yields 0.0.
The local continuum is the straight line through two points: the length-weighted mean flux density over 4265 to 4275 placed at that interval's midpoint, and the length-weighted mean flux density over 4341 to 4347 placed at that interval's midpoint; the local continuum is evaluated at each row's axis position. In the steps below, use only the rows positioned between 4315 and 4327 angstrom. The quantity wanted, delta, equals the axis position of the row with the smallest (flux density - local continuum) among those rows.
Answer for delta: 4325.73 angstrom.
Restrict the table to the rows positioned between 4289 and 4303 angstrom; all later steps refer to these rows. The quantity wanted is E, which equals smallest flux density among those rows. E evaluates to 8.12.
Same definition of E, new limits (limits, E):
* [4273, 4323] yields 8.12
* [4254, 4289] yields 10.5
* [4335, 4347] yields 8.23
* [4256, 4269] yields 11.5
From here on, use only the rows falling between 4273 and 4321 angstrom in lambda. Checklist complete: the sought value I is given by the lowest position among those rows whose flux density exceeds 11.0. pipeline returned 4276.21 angstrom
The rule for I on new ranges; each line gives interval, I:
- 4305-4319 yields 4313.79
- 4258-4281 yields 4258.52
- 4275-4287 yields 4276.21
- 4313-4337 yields 4313.79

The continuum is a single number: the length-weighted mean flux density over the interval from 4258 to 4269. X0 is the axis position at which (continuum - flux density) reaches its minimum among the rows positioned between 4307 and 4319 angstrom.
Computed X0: 4317.77 angstrom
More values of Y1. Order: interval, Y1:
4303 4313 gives 4311.80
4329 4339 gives 4335.70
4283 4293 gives 4284.10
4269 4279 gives 4278.18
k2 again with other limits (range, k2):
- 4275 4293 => 22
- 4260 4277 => 16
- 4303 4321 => 36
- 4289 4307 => 22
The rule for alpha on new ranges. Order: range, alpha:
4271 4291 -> 0.4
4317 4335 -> 2.0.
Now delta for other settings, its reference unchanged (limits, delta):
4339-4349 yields 4339.69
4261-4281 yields 4272.27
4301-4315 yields 4307.84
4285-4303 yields 4299.91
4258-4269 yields 4260.49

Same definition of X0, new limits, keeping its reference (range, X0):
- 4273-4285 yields 4278.18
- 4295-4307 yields 4295.95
